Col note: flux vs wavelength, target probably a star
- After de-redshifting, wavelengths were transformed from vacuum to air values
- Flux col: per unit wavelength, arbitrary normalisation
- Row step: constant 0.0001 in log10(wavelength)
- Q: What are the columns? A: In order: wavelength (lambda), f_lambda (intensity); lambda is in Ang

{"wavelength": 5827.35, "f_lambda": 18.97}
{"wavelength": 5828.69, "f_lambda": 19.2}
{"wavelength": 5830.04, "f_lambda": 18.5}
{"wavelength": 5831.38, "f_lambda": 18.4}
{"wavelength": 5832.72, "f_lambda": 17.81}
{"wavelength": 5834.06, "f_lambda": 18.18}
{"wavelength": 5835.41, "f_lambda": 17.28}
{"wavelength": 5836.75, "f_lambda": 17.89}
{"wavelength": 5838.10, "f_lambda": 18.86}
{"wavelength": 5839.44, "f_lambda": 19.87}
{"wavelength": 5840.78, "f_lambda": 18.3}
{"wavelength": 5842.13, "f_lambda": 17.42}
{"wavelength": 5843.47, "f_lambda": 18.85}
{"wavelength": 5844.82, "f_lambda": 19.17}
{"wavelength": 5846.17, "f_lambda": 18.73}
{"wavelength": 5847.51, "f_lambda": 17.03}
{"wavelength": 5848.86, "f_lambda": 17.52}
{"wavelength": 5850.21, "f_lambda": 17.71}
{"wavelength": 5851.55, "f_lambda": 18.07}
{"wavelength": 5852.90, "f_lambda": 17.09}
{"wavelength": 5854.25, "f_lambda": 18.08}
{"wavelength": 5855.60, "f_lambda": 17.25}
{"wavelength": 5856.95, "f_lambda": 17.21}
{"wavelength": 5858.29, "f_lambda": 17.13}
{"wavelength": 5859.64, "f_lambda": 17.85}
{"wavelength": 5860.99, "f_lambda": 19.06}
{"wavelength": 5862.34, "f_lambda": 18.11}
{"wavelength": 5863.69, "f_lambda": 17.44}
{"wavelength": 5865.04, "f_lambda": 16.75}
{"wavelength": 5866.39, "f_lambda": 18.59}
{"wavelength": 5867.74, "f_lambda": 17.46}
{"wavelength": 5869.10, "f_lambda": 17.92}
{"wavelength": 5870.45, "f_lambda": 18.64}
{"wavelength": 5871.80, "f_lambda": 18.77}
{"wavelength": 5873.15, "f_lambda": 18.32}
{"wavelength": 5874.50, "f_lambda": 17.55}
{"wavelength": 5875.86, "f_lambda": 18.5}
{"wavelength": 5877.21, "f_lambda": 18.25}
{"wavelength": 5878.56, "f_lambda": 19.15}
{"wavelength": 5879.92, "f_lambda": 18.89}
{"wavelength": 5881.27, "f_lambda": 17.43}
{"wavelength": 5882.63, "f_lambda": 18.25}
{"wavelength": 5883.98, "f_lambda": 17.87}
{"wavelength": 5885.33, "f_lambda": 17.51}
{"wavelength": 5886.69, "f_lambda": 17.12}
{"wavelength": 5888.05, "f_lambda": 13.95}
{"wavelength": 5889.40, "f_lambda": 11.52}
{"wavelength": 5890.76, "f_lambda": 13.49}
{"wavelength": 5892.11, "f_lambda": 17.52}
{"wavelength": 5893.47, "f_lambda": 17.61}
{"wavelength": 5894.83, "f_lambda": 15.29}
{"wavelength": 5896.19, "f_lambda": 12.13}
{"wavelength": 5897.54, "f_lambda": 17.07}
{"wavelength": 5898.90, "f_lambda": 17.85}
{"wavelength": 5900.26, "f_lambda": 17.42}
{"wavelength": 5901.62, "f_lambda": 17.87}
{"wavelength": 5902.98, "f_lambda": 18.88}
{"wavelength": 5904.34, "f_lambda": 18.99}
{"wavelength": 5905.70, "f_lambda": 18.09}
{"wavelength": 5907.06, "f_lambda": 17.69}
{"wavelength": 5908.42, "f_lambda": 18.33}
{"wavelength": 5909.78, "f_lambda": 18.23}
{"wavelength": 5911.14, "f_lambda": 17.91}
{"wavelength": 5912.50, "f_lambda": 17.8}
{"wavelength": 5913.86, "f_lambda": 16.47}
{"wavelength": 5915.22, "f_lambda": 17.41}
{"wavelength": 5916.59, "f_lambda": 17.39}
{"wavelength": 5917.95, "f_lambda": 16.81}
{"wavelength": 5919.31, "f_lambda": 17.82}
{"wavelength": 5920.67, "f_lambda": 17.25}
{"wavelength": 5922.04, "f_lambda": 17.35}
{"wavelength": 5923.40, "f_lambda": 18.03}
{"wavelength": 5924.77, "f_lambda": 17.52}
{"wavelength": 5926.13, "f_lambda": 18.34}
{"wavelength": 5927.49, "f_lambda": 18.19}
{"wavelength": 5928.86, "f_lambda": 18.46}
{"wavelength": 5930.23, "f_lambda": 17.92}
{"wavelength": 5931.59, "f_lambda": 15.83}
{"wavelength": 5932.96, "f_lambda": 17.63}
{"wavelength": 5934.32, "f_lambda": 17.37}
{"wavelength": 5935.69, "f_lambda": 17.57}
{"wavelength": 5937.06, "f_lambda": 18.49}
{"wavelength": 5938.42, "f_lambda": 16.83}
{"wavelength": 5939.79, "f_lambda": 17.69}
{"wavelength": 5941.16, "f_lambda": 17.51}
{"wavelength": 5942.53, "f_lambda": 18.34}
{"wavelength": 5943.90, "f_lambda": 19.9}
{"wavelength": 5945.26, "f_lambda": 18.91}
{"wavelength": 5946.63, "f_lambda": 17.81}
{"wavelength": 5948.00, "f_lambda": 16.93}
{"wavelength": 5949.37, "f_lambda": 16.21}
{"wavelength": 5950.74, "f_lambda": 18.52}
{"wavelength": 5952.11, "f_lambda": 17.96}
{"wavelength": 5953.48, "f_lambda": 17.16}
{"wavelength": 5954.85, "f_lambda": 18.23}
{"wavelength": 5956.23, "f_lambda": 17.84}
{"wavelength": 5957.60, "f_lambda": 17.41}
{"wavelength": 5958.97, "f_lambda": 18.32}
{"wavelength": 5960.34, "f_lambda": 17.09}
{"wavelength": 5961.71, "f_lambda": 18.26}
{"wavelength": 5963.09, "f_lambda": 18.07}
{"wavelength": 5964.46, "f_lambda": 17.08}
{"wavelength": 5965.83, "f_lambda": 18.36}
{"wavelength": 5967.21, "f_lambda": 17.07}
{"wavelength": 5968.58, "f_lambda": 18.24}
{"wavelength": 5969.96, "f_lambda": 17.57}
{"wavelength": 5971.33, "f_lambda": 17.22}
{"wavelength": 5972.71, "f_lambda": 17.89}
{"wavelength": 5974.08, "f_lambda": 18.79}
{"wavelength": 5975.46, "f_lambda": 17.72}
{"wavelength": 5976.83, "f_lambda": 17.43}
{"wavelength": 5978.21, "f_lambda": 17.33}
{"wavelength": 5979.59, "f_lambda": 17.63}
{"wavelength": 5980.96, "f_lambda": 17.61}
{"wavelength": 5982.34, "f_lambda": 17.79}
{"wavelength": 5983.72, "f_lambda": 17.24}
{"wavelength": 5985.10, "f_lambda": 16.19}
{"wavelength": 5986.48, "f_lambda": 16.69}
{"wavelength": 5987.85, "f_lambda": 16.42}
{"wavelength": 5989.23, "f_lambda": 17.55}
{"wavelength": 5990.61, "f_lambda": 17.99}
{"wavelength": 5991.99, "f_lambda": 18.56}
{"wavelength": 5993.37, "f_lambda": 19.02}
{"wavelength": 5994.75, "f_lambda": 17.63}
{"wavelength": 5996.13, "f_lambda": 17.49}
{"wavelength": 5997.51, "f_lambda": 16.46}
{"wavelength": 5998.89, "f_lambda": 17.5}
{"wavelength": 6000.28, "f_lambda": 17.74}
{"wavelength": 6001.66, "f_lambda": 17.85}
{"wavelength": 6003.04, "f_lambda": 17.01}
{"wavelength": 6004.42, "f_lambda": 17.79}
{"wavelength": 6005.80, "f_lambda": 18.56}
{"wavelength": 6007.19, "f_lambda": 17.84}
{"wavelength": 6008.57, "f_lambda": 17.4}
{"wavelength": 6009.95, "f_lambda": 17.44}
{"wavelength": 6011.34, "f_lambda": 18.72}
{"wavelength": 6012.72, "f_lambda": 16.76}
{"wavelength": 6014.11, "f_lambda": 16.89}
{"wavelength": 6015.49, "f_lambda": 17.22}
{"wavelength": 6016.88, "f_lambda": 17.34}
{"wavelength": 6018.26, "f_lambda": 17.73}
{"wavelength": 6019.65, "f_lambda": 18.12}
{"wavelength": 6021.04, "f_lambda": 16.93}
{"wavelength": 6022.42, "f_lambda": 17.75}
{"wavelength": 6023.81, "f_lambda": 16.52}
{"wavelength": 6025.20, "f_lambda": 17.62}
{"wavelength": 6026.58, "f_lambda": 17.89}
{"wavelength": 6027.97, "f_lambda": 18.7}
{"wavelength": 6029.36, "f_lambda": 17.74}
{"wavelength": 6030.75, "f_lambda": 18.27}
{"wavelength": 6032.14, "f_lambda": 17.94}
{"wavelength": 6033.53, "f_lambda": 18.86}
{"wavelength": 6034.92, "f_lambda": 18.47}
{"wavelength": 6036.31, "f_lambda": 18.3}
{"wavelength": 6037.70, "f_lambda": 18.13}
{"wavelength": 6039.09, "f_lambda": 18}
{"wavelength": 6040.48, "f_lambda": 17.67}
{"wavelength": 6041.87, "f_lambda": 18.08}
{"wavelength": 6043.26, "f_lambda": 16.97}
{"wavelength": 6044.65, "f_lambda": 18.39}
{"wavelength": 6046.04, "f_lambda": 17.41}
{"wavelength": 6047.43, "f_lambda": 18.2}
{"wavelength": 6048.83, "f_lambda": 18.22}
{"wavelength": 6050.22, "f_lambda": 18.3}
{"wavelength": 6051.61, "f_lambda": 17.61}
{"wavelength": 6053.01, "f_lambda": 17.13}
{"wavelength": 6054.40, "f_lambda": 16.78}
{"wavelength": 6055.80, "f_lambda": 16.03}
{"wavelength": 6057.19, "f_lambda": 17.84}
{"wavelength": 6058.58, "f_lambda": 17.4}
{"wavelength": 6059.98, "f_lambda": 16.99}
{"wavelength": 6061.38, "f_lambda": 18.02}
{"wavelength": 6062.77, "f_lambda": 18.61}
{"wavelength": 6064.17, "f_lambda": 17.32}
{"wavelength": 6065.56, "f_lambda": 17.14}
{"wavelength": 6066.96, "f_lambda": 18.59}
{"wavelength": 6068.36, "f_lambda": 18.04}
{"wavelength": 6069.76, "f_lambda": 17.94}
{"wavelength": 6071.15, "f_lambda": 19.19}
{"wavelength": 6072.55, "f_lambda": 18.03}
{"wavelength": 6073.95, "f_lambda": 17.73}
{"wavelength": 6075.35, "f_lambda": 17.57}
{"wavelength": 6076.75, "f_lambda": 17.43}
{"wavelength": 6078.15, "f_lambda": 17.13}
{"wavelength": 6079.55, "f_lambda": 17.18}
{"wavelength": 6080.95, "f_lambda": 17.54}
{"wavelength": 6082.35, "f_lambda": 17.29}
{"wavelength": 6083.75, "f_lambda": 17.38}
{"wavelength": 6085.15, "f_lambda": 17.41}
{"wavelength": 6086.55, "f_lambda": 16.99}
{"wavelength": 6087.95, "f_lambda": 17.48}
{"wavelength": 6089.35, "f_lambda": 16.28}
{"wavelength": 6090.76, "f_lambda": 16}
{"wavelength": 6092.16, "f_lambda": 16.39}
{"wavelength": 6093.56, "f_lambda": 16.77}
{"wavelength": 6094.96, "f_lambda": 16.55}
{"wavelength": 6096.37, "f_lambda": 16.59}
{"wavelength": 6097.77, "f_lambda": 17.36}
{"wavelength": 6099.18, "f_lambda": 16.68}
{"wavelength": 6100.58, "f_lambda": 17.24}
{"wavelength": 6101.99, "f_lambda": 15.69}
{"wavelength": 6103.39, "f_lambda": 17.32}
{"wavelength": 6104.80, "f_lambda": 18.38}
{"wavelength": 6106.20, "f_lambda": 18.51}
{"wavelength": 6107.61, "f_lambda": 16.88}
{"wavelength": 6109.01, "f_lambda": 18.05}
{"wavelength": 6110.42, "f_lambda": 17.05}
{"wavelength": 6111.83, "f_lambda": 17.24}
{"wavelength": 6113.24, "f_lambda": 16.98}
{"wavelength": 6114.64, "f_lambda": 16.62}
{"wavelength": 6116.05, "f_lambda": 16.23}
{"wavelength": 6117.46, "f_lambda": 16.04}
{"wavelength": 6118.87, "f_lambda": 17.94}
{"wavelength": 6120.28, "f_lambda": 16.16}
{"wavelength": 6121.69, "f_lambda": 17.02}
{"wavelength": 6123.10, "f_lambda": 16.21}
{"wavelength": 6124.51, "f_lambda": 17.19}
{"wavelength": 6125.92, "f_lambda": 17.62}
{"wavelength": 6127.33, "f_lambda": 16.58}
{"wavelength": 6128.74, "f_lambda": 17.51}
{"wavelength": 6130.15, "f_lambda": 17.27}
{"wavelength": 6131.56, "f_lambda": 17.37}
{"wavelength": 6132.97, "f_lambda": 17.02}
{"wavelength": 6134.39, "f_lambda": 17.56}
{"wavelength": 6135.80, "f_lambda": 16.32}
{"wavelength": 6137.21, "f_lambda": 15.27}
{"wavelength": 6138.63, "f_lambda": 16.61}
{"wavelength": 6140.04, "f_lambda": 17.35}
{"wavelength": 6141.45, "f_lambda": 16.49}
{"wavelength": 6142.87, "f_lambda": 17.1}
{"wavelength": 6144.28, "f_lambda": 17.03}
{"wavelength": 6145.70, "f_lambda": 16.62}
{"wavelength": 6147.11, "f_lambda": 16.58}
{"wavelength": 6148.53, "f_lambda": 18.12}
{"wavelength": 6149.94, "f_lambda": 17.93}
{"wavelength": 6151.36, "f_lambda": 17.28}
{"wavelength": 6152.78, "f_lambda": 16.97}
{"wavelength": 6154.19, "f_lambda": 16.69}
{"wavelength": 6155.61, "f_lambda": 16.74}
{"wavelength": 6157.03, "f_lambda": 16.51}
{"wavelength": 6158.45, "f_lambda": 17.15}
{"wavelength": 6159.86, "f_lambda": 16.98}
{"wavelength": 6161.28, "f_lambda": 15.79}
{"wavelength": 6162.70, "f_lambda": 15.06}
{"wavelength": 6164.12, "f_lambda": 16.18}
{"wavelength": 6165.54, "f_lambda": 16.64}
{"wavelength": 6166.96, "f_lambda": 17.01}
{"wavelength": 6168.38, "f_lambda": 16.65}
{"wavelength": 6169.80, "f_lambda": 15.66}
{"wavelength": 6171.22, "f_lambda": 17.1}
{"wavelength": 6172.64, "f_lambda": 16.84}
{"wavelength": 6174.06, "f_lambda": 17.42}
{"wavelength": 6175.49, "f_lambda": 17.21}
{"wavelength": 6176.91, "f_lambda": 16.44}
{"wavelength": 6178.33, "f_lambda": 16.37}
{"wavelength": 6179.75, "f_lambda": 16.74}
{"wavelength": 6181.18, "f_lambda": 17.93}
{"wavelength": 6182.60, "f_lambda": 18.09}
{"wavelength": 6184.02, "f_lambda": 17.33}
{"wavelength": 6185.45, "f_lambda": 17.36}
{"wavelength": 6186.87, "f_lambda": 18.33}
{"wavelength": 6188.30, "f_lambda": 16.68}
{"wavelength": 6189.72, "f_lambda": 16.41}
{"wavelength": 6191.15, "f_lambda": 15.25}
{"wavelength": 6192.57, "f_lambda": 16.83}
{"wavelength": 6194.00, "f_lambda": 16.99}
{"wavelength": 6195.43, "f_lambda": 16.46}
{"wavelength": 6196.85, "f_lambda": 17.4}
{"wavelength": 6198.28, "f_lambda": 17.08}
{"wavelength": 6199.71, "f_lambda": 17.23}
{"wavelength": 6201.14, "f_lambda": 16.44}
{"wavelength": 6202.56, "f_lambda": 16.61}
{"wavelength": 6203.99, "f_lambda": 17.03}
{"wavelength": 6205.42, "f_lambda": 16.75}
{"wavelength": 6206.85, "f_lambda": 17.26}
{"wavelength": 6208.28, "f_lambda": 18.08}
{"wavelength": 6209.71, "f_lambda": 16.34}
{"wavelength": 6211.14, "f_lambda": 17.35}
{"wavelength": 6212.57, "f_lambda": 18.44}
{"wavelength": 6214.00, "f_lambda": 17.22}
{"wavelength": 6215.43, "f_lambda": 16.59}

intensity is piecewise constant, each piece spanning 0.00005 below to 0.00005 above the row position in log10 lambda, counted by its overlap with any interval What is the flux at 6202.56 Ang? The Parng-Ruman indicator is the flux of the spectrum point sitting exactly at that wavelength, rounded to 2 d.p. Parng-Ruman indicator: 16.61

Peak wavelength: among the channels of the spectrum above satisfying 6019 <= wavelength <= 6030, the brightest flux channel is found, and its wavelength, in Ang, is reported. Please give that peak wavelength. 6027.97 Ang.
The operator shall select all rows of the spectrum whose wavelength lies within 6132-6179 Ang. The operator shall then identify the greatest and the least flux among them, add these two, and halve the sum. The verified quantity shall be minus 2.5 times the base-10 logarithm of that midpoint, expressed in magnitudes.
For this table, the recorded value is -3.050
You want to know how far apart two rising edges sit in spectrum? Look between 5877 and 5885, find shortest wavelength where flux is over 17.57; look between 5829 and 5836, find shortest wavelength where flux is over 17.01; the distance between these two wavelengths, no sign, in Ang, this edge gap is 47.2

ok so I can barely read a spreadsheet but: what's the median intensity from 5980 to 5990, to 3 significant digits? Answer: 17.2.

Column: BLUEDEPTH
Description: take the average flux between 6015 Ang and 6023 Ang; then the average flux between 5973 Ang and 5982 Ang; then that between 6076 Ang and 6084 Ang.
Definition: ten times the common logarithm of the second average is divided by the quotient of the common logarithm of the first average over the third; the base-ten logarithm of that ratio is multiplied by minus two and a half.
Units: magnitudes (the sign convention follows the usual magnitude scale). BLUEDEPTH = -5.60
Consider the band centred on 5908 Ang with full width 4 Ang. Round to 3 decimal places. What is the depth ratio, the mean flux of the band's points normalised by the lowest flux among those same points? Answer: 1.022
